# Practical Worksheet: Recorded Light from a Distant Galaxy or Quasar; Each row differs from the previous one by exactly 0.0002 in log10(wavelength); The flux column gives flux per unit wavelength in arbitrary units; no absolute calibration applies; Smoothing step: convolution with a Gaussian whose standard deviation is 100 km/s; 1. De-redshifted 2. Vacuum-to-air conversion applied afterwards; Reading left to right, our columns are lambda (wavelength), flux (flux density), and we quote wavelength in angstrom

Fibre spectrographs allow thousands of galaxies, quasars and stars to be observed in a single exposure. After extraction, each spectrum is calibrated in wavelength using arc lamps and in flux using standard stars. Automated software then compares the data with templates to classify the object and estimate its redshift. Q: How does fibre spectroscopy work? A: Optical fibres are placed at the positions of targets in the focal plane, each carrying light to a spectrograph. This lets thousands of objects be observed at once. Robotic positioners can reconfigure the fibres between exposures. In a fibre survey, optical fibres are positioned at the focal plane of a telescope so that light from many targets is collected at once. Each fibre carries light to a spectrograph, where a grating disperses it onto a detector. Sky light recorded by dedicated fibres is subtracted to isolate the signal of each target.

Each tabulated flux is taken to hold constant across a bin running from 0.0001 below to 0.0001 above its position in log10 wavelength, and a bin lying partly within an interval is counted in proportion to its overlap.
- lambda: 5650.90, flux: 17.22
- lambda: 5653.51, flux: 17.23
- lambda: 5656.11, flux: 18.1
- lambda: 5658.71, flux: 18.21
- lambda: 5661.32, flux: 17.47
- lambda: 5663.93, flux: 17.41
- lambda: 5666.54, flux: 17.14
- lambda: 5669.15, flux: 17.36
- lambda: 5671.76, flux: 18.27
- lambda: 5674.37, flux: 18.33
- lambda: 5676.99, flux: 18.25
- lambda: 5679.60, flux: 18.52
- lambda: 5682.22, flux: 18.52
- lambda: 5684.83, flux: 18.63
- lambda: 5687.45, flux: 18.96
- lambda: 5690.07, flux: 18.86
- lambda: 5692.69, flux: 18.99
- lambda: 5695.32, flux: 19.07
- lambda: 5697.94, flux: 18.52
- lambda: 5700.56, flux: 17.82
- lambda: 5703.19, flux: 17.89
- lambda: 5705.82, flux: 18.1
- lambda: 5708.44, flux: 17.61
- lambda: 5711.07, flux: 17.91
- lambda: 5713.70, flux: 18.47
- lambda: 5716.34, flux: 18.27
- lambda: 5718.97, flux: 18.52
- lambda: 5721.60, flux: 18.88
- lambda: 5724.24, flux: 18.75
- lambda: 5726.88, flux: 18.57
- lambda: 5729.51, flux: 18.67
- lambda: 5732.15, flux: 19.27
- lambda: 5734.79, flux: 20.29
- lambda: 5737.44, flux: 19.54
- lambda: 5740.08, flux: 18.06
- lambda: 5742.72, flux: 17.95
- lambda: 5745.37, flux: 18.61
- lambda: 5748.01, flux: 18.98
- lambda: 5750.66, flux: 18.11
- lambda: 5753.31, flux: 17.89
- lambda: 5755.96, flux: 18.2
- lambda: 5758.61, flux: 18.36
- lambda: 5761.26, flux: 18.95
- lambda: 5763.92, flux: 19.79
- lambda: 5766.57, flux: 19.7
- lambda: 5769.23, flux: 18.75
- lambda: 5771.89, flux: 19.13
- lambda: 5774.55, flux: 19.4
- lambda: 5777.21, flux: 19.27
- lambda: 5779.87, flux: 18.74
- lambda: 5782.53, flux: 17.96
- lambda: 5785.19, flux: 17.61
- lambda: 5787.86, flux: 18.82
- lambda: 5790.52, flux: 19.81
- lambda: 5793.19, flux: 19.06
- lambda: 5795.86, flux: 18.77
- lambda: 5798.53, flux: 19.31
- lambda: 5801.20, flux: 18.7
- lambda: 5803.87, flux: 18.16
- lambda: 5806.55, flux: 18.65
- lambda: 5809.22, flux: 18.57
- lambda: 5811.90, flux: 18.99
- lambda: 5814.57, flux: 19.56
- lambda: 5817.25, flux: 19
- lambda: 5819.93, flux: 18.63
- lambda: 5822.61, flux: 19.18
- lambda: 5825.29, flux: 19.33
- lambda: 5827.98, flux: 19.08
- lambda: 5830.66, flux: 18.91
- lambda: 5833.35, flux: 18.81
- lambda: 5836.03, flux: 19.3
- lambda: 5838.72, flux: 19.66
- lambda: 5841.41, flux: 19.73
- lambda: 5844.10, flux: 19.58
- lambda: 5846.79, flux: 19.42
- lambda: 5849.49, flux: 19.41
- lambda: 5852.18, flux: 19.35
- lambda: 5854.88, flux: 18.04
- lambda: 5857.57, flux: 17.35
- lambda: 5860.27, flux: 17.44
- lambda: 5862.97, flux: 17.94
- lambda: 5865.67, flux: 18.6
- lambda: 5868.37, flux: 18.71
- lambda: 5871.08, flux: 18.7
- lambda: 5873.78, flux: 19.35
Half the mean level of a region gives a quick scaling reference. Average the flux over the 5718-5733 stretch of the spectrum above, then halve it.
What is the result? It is 9.39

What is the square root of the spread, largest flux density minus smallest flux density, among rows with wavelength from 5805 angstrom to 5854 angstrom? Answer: 1.08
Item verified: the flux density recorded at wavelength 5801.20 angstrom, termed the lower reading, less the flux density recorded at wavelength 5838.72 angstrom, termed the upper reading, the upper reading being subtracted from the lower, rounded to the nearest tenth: -1.0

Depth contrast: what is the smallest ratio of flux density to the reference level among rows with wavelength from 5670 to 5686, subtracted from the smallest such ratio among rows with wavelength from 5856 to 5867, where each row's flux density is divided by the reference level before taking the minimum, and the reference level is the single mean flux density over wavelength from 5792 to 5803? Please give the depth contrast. -0.05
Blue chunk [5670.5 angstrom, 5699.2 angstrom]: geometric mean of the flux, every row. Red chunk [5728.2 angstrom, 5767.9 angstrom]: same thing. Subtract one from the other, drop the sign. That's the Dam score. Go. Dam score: 0.18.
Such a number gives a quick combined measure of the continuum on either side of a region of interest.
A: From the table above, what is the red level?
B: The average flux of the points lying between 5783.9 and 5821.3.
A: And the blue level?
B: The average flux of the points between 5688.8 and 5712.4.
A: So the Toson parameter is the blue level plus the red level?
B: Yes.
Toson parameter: 37.1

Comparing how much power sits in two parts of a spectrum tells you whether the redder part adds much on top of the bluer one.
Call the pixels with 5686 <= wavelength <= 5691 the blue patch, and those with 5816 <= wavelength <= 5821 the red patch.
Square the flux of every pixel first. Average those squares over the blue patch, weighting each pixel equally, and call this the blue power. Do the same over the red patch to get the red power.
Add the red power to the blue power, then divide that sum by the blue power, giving 1.99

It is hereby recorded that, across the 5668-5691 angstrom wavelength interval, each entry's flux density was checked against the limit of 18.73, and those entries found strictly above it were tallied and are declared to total 2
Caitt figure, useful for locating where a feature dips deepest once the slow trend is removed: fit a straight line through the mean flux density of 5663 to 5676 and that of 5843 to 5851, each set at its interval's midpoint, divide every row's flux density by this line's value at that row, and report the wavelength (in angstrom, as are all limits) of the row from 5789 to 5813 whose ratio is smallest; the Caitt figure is 5803.87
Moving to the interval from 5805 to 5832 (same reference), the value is 5819.93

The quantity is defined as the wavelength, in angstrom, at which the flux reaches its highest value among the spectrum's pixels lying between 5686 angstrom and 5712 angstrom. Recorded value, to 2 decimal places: 5695.32 angstrom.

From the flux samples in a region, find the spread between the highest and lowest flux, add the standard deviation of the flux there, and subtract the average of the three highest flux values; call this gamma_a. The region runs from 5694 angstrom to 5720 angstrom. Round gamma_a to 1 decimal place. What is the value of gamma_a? -16.8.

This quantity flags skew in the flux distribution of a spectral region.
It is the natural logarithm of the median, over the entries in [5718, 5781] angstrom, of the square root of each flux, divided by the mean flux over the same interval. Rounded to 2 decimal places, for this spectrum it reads -1.47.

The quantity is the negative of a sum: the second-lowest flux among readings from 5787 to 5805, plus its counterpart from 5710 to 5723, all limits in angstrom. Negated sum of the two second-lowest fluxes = -37.0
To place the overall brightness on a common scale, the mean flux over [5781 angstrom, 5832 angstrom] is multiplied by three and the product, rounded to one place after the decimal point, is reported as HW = 56.5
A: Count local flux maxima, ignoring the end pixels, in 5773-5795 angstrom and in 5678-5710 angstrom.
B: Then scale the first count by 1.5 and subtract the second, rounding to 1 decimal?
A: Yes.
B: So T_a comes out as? -1.5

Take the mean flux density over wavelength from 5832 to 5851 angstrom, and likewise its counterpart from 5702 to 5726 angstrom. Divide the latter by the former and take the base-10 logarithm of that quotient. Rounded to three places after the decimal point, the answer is -0.026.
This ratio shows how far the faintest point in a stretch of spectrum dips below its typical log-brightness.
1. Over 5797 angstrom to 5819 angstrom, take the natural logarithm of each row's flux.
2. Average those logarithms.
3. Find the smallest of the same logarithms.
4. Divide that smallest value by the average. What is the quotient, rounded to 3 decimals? 0.987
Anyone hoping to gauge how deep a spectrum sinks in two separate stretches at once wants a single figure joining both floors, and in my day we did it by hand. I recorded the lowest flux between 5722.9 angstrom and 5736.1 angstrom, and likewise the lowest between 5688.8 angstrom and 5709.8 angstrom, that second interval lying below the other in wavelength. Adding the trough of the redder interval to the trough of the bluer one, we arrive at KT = 36.18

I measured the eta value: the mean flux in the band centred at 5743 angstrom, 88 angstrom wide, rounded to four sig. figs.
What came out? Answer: 18.61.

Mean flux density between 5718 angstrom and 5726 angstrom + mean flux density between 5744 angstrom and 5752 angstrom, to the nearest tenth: 37.3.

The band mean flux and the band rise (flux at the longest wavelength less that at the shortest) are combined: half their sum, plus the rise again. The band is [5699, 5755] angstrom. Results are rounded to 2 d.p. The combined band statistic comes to 9.35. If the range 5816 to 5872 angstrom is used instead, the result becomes 8.98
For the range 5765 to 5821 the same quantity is 7.84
